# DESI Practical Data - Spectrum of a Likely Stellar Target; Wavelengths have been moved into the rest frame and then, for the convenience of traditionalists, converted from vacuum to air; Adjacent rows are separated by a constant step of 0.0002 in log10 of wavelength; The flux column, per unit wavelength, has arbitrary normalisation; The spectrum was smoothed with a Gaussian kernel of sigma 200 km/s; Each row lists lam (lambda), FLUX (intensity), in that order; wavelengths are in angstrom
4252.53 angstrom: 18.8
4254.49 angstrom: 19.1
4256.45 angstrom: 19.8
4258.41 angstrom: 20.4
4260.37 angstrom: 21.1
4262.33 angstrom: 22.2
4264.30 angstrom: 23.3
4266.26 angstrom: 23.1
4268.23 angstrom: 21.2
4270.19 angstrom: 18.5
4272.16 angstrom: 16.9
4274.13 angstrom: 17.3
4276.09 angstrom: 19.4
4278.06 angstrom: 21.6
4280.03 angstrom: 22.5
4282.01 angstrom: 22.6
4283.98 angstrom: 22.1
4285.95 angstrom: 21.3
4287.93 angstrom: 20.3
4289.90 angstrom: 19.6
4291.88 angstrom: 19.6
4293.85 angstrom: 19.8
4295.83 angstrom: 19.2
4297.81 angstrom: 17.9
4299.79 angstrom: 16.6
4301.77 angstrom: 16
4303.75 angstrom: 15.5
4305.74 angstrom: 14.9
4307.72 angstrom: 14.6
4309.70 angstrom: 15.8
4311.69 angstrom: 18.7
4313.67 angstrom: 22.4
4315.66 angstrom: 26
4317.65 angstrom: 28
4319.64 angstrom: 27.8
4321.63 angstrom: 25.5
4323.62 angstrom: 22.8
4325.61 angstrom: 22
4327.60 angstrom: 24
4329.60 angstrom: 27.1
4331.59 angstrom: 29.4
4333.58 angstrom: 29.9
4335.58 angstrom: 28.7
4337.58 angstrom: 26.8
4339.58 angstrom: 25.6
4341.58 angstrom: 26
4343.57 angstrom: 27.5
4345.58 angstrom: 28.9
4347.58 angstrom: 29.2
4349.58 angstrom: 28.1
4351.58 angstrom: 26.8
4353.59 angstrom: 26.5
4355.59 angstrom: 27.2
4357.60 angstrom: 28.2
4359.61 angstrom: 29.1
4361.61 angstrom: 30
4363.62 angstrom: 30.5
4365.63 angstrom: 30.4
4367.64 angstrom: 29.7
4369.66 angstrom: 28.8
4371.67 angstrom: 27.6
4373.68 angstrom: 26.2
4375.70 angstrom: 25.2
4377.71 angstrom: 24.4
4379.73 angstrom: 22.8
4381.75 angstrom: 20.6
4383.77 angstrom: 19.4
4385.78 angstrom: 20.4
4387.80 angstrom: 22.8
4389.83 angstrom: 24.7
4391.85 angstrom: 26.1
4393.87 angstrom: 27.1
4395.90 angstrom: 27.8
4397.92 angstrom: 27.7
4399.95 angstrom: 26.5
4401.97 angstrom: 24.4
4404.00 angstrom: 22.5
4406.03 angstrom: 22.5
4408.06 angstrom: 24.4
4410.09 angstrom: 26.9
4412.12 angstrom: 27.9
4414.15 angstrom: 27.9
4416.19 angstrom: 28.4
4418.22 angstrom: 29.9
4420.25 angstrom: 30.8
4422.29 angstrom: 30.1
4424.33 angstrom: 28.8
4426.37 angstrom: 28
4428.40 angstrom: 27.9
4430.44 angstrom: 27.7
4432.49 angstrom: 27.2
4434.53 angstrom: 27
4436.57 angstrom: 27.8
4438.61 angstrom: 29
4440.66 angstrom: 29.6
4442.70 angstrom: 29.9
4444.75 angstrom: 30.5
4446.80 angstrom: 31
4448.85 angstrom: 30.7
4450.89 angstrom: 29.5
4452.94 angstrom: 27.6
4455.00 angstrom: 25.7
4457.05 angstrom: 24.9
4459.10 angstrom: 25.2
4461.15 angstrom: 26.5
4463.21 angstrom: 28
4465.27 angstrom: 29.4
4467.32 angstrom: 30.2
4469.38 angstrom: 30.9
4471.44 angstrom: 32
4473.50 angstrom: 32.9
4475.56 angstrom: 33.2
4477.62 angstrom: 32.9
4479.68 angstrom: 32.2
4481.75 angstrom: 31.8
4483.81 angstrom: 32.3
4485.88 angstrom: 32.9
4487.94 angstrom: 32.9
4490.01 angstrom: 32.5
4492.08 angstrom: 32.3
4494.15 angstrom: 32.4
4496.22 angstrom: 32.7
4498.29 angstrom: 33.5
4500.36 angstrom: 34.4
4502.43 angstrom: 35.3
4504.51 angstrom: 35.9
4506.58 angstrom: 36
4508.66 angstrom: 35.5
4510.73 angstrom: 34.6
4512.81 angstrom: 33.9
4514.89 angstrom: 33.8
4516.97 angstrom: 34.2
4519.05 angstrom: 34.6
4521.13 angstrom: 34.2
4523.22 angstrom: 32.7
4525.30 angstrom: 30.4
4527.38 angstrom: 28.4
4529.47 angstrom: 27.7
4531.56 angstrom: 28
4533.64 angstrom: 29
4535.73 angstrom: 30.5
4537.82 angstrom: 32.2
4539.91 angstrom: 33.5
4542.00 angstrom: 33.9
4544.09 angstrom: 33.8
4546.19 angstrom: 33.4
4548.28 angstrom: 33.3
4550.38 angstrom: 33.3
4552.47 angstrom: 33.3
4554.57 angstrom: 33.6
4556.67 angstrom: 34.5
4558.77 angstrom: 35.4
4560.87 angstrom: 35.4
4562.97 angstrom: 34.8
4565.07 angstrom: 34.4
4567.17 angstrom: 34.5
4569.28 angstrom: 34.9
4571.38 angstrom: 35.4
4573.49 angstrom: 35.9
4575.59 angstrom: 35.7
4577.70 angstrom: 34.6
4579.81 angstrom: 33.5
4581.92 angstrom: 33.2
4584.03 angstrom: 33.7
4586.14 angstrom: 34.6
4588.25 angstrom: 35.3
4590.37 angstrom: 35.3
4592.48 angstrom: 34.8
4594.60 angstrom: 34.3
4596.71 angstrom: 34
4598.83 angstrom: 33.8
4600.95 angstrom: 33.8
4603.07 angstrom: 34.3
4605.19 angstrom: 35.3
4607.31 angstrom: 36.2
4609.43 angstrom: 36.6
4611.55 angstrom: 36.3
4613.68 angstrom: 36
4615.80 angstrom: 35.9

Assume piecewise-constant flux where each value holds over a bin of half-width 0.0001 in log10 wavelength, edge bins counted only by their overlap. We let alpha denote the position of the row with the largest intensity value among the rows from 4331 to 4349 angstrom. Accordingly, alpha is 4333.58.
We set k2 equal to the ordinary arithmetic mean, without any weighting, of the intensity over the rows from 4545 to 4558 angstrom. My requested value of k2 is 34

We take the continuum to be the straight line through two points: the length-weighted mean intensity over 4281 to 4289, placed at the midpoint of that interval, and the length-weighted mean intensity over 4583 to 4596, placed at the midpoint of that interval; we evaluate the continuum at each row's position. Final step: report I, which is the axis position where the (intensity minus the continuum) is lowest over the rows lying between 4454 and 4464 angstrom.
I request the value 4457.05 angstrom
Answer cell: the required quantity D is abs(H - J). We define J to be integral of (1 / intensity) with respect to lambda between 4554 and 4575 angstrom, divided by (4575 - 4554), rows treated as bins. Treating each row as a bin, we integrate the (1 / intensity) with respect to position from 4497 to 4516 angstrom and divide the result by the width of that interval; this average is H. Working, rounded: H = 0.0288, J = 0.029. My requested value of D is 0.000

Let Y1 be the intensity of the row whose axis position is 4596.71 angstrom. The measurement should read 34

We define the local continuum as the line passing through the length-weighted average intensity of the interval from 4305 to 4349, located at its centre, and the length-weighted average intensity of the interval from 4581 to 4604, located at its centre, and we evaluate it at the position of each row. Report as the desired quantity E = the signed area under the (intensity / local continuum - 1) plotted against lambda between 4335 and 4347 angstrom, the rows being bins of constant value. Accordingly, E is 1.0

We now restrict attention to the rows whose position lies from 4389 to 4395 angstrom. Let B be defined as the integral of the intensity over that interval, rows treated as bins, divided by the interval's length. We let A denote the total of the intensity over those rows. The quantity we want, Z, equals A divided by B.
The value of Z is 2.99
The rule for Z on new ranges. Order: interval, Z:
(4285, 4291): 3.01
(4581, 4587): 3.00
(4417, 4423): 3.00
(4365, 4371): 3.02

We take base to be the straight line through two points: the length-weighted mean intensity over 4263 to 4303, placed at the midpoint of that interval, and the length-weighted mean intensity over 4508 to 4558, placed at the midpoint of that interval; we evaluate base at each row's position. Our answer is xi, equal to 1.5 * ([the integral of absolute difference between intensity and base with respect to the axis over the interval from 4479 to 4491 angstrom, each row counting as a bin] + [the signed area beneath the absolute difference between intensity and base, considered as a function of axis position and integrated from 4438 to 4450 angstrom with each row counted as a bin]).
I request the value 78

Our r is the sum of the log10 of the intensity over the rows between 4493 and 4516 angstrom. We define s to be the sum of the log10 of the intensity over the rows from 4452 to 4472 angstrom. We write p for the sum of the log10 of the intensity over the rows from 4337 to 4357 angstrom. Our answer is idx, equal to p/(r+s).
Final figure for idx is 0.5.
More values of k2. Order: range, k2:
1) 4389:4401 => 27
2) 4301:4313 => 16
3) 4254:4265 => 21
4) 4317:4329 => 25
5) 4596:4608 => 35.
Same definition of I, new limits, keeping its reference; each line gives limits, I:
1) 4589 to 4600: 4598.83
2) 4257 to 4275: 4272.16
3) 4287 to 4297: 4295.83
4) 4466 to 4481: 4467.32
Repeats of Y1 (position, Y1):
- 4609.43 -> 36.6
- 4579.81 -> 33.5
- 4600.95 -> 33.8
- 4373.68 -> 26.2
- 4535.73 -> 30.5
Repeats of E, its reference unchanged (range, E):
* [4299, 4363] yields -0.8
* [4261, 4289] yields -2.4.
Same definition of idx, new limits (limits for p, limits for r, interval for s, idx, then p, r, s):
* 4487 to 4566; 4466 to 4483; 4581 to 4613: 1.6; 58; 12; 23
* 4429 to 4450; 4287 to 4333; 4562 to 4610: 0.2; 15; 30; 35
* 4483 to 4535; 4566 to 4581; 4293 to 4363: 0.6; 38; 11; 48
